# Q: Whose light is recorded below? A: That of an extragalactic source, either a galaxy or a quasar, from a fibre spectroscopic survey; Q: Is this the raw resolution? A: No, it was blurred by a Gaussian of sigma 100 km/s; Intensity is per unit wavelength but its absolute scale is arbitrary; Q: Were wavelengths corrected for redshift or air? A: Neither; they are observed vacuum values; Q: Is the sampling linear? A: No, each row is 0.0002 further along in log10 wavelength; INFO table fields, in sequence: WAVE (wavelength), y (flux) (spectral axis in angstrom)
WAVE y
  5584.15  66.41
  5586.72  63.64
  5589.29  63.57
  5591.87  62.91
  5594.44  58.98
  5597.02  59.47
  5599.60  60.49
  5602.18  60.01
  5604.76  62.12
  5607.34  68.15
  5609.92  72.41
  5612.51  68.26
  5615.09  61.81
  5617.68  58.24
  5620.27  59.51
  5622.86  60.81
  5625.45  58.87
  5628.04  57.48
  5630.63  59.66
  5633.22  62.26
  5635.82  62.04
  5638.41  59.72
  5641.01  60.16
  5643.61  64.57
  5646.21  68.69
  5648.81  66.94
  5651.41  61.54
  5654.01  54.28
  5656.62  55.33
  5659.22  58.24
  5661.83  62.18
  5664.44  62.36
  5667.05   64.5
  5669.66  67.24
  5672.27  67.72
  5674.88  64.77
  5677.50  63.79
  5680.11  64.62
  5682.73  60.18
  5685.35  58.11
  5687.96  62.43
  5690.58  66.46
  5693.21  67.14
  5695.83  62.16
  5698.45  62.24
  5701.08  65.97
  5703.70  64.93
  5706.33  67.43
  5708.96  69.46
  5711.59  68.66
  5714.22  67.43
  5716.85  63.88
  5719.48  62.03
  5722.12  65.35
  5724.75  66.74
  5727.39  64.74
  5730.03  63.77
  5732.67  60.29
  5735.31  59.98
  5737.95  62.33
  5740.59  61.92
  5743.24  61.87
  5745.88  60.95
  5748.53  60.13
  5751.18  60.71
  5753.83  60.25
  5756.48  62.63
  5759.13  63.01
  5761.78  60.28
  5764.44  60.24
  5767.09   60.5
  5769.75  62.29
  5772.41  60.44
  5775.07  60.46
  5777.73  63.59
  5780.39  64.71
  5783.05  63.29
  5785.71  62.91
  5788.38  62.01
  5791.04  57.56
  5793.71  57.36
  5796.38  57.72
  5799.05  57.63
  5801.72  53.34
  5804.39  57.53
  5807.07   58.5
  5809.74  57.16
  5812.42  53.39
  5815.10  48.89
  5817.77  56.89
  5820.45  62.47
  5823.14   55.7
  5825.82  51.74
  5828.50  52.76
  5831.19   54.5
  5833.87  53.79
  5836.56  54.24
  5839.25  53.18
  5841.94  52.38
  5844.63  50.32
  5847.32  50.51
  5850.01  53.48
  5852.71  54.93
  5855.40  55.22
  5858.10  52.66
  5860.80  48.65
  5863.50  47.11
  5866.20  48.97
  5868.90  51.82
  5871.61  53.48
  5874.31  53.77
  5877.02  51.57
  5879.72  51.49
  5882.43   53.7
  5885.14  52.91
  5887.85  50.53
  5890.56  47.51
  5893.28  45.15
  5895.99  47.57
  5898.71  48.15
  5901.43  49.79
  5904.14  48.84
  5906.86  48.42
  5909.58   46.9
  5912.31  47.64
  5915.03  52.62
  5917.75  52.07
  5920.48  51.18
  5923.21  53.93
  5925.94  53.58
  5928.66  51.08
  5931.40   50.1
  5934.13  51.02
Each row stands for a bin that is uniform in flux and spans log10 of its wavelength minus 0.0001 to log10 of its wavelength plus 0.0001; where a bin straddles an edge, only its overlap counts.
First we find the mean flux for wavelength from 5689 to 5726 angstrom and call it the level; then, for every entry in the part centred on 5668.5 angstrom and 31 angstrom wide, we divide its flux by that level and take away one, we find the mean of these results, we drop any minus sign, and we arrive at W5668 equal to 0.05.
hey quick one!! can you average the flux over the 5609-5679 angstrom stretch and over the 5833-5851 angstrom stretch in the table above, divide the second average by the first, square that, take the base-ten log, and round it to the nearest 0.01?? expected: -0.15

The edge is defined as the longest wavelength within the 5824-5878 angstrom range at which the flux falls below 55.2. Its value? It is 5877.02 angstrom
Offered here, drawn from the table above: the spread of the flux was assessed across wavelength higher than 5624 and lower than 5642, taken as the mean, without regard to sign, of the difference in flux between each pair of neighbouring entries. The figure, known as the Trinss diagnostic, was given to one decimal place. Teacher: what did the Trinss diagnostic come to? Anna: 1.5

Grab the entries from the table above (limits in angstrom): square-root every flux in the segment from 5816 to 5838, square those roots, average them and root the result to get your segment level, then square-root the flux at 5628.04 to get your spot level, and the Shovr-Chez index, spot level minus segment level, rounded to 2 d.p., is 0.15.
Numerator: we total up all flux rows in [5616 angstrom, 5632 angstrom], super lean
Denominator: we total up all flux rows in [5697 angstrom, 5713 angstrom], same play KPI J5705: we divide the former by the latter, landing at 0.89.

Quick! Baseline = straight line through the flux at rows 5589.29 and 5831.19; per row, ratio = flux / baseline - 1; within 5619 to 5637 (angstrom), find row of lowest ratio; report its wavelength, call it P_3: 5628.04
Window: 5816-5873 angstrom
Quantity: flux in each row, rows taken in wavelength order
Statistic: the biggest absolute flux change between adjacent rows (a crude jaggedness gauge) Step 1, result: 6.8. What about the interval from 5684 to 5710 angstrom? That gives 5.0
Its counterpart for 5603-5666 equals 7.3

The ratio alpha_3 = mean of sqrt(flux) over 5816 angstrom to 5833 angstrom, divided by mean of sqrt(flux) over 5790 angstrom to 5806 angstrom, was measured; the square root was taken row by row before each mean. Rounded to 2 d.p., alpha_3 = 0.99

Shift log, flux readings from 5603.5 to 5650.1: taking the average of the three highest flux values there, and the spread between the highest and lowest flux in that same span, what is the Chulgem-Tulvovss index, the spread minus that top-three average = -54.9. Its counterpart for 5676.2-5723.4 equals -57.2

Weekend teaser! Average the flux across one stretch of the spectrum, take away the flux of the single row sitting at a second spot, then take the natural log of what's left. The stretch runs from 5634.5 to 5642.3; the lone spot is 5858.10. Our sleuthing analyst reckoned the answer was 2.08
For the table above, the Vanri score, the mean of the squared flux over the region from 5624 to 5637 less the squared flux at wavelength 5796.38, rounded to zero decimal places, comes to 279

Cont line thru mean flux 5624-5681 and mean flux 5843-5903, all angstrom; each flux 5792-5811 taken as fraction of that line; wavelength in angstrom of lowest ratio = 5801.72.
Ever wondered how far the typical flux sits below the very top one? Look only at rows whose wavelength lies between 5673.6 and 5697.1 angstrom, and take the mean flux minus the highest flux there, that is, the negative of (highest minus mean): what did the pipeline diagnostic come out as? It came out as -4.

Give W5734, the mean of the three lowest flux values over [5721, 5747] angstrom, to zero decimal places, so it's 60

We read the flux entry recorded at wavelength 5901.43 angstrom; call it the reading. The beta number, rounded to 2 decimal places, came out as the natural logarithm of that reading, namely 3.91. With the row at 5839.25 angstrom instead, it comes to 3.97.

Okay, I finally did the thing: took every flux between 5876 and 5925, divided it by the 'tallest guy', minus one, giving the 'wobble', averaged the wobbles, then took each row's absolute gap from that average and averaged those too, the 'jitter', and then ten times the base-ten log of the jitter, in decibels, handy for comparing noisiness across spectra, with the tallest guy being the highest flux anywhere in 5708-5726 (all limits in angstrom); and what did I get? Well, -14.9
